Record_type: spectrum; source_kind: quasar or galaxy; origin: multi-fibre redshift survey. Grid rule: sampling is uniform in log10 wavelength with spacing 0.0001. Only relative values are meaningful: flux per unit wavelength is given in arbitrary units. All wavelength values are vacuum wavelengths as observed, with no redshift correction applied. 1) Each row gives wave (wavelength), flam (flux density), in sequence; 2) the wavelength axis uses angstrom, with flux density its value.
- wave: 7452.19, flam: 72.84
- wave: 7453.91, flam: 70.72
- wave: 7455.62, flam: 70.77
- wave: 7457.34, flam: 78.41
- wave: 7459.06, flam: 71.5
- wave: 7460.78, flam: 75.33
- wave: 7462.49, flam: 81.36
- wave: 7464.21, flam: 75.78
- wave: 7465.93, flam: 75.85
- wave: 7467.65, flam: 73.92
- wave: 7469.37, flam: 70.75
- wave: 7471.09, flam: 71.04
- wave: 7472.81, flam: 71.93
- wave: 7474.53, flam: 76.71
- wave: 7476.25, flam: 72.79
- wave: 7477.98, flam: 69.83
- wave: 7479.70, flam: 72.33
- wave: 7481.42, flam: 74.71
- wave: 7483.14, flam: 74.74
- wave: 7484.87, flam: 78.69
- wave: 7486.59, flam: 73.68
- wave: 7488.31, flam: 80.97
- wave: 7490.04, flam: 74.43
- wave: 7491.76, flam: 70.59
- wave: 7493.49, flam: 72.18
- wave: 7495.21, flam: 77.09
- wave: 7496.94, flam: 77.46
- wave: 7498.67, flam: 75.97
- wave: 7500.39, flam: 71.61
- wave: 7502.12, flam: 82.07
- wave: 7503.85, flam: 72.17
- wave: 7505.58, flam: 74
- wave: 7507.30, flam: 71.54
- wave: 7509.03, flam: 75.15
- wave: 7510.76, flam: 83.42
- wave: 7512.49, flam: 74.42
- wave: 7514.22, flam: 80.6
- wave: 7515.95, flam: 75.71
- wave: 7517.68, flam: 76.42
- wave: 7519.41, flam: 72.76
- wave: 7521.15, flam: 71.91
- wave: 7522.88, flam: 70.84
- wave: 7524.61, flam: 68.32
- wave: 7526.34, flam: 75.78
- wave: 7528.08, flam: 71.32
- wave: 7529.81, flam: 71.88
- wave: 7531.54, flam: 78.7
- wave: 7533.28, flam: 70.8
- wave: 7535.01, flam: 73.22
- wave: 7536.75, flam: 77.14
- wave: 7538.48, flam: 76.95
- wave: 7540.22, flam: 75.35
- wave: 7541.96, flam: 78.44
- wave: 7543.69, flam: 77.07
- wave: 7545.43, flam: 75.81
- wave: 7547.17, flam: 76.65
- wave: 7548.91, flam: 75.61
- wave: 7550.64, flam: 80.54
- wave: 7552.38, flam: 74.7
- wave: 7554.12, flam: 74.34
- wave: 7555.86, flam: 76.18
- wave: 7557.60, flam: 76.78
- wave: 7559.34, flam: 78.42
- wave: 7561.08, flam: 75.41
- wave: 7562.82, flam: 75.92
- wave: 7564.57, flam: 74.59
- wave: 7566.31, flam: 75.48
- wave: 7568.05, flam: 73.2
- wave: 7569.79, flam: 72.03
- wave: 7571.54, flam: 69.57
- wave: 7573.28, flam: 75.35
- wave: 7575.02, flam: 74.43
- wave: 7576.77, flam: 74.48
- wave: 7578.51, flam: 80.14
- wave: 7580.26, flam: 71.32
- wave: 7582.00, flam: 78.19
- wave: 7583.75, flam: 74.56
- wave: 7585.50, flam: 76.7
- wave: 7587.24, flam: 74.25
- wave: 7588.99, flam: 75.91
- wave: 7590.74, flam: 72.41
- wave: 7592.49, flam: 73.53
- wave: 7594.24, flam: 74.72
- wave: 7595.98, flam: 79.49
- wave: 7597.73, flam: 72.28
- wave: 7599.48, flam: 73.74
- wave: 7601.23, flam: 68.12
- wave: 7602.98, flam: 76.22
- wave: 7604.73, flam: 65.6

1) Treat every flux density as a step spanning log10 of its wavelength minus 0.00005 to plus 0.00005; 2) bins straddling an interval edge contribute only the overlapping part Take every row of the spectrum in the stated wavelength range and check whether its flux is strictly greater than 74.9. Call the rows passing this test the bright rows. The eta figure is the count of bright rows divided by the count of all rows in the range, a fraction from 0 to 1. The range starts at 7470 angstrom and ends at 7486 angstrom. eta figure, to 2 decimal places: 0.22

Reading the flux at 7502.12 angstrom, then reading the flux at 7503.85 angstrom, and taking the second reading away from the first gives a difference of 10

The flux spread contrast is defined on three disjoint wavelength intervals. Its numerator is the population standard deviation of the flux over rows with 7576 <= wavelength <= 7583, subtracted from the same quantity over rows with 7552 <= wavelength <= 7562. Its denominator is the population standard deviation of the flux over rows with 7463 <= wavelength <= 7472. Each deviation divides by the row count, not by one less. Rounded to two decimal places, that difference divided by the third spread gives -0.91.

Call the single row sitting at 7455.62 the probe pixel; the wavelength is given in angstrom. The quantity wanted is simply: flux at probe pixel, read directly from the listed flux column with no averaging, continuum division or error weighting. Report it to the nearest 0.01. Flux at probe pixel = 70.77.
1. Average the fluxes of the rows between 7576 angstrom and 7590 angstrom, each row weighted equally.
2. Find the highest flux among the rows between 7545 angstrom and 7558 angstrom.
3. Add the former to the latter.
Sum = 156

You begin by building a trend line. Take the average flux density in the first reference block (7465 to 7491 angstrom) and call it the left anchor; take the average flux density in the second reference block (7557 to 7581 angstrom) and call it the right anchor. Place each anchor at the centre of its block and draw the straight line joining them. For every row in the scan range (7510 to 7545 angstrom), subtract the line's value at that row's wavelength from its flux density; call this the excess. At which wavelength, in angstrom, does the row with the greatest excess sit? 7510.76 angstrom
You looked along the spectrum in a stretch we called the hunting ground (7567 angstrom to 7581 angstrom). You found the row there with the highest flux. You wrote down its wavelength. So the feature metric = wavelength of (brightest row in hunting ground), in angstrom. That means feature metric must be 7578.51 angstrom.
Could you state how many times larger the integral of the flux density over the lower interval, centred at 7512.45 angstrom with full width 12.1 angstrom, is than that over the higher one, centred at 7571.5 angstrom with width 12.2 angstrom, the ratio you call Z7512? 1.04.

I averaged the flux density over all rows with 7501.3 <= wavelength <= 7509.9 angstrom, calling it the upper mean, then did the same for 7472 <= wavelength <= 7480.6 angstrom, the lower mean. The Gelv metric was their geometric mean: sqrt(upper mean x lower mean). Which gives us 73.8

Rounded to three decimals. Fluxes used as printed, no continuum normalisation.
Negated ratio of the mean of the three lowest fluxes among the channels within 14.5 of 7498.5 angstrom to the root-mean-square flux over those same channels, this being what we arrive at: -0.941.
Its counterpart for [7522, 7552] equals -0.933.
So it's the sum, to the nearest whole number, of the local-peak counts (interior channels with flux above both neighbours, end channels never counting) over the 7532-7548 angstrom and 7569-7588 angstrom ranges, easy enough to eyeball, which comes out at 6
